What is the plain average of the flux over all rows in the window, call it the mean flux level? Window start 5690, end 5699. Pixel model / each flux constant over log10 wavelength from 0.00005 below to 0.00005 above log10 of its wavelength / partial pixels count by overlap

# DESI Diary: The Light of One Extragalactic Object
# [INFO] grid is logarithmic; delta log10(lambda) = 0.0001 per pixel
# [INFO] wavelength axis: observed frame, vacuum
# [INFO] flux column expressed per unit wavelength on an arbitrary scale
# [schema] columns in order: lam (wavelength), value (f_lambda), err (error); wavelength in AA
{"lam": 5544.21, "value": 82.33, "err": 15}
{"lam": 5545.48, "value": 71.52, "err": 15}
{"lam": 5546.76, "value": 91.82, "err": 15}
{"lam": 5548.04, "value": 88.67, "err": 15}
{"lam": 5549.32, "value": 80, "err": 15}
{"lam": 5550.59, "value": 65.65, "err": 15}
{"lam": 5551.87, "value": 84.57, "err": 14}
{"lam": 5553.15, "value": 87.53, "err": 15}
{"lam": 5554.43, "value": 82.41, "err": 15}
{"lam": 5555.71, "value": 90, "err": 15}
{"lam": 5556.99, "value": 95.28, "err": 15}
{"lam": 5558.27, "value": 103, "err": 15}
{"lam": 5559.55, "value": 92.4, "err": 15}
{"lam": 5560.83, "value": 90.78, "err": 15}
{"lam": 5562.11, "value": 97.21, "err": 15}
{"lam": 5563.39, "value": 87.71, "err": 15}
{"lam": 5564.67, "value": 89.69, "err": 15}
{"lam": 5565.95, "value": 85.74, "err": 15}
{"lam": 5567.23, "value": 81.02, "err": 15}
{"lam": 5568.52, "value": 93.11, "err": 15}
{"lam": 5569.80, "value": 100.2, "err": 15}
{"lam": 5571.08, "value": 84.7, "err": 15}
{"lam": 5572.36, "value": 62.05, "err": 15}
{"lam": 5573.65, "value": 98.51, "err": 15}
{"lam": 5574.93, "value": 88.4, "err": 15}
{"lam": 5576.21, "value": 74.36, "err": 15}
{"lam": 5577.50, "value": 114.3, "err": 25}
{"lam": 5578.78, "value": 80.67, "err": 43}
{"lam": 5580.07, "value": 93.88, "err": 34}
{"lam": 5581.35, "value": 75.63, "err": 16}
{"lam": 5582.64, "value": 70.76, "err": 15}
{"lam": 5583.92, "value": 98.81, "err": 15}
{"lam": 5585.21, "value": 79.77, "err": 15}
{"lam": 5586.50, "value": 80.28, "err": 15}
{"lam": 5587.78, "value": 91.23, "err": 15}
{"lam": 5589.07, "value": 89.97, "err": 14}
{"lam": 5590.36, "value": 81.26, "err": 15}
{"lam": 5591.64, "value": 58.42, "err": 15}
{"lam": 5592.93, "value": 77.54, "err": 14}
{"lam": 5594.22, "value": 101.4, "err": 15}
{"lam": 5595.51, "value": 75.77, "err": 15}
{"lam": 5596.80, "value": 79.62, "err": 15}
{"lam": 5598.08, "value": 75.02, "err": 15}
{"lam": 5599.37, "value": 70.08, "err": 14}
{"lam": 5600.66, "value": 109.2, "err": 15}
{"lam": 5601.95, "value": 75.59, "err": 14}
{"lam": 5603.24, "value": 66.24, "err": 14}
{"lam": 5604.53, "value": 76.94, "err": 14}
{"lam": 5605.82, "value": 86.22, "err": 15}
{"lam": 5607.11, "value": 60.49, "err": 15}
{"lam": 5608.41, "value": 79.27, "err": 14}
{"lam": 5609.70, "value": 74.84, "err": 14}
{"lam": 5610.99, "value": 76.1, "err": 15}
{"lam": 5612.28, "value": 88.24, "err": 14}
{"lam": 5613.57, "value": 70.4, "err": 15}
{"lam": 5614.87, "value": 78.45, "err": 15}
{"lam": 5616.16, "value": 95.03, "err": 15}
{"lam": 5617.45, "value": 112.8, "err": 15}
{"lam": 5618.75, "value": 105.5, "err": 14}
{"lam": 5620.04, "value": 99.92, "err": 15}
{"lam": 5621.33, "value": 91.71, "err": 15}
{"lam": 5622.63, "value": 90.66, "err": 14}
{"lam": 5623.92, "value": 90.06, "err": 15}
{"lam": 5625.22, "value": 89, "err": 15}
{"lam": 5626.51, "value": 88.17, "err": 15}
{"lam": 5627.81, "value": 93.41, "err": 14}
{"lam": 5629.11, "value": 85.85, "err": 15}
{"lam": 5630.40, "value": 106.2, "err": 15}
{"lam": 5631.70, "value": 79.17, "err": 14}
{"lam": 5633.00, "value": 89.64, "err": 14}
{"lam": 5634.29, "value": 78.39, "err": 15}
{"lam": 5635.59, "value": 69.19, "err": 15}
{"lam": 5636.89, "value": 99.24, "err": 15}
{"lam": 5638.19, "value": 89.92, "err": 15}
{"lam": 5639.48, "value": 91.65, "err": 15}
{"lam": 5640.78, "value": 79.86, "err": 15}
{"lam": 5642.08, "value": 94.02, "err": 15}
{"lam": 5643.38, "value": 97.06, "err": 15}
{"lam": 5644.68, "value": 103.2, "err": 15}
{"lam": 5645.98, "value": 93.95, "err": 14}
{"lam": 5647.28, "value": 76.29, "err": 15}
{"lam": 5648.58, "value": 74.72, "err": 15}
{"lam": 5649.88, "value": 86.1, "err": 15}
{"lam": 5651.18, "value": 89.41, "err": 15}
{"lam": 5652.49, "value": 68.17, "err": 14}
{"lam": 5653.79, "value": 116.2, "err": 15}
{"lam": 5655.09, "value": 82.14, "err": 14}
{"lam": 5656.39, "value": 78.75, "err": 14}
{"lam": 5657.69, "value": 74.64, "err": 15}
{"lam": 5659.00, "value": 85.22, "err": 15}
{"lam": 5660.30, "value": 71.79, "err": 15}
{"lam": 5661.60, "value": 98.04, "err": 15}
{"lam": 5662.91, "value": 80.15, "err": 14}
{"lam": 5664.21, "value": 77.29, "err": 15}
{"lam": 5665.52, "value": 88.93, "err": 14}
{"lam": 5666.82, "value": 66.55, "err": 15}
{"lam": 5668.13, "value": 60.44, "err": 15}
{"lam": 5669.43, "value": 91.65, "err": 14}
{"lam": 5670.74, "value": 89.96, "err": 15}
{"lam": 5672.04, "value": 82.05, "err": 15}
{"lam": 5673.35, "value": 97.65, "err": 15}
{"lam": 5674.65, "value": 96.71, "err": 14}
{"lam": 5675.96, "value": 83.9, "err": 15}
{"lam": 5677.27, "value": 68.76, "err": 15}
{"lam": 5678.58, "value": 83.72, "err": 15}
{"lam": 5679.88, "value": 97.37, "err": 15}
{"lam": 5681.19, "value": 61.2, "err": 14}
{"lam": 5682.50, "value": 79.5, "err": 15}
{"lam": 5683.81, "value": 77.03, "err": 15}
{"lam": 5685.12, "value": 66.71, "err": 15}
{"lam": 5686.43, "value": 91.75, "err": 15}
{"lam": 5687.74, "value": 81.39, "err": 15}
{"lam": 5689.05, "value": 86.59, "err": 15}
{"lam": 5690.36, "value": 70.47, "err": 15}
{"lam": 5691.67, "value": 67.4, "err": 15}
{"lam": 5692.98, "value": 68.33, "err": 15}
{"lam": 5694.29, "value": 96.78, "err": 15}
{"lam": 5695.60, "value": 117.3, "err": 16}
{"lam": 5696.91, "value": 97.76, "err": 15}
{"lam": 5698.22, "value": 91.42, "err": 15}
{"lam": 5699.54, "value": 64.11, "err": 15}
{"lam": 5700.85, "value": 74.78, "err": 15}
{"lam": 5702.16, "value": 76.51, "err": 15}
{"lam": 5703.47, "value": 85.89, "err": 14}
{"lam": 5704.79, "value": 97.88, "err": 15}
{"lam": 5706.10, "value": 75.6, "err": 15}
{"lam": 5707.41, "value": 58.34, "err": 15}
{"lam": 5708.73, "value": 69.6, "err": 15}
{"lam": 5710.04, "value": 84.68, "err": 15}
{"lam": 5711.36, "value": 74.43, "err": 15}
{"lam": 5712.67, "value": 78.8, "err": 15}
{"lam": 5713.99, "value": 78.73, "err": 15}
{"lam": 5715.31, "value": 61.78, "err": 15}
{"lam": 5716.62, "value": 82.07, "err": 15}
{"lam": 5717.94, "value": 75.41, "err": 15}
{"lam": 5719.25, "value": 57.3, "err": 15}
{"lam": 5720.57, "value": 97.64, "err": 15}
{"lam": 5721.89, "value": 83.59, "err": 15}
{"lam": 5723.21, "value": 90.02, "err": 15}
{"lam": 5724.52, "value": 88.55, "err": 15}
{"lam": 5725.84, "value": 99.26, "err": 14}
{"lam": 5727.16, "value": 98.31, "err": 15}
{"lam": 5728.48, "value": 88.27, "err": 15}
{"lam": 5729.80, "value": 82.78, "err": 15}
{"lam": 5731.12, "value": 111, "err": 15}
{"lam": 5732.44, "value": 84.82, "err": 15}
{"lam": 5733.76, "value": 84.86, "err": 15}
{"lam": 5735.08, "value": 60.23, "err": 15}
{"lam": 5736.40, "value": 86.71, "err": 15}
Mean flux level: 87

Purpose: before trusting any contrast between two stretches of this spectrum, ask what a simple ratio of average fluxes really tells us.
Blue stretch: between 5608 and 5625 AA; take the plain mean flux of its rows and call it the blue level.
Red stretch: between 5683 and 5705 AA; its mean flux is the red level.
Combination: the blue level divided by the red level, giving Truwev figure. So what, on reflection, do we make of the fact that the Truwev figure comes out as 1.07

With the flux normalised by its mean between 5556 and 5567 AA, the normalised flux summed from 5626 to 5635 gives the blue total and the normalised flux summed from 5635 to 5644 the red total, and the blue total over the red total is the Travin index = 1.00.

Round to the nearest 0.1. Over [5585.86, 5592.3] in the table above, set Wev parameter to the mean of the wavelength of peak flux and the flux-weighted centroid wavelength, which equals 5588.3 AA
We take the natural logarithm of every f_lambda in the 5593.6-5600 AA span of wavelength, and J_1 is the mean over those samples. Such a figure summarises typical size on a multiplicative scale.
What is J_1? 4.38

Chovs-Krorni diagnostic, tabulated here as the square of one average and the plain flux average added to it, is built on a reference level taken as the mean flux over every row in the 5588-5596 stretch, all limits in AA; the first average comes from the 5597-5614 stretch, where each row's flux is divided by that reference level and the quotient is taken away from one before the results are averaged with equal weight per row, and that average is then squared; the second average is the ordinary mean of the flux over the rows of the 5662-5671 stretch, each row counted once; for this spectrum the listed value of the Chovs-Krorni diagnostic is 79.3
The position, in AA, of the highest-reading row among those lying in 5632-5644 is 5636.89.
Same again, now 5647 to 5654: 5653.79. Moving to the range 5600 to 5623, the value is 5617.45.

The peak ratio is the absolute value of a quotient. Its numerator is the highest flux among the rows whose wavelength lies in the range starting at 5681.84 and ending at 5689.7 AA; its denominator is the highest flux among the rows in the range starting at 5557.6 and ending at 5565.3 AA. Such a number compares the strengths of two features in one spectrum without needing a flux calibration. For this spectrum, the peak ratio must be 0.89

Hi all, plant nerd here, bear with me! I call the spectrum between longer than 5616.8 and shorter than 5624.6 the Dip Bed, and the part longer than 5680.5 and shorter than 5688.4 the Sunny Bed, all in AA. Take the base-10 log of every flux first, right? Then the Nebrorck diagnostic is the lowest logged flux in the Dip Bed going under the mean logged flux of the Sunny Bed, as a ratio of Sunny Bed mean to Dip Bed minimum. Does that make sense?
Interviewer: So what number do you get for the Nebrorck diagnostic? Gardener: 0.96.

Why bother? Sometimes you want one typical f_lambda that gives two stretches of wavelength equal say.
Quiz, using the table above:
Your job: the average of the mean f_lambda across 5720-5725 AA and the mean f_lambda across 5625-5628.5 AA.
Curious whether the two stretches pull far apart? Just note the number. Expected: 90.1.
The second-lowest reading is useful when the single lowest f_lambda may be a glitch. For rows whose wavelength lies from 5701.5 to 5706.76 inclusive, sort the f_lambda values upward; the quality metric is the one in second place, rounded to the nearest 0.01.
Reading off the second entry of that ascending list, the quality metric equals 76.51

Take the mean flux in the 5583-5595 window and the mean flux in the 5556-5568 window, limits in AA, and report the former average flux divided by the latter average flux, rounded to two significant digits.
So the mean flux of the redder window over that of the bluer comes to 0.92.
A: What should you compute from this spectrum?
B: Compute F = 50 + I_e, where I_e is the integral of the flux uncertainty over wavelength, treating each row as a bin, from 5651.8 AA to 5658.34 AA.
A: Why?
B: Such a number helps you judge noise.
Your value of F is 144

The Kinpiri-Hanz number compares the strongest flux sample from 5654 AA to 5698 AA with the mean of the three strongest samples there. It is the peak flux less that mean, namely 13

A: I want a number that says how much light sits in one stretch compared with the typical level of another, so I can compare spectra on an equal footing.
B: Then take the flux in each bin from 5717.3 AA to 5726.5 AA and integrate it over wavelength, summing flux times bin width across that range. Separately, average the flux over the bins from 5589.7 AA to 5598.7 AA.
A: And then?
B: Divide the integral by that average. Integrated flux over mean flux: 9.9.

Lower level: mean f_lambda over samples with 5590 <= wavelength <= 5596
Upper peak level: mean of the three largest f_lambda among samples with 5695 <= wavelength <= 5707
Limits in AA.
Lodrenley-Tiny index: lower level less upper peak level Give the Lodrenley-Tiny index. -25.4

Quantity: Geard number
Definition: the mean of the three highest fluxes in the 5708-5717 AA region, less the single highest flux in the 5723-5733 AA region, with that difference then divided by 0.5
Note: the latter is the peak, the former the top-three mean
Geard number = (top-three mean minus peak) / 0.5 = -58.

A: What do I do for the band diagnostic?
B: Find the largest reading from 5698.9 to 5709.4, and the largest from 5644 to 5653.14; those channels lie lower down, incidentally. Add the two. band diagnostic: 201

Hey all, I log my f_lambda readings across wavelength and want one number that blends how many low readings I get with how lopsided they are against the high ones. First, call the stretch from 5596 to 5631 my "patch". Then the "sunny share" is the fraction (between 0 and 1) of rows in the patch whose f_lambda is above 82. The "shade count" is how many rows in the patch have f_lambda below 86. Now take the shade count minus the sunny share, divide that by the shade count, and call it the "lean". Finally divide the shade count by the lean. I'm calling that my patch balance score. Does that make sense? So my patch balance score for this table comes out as 13.6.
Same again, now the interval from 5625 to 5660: 12.7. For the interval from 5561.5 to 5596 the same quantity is 14.6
